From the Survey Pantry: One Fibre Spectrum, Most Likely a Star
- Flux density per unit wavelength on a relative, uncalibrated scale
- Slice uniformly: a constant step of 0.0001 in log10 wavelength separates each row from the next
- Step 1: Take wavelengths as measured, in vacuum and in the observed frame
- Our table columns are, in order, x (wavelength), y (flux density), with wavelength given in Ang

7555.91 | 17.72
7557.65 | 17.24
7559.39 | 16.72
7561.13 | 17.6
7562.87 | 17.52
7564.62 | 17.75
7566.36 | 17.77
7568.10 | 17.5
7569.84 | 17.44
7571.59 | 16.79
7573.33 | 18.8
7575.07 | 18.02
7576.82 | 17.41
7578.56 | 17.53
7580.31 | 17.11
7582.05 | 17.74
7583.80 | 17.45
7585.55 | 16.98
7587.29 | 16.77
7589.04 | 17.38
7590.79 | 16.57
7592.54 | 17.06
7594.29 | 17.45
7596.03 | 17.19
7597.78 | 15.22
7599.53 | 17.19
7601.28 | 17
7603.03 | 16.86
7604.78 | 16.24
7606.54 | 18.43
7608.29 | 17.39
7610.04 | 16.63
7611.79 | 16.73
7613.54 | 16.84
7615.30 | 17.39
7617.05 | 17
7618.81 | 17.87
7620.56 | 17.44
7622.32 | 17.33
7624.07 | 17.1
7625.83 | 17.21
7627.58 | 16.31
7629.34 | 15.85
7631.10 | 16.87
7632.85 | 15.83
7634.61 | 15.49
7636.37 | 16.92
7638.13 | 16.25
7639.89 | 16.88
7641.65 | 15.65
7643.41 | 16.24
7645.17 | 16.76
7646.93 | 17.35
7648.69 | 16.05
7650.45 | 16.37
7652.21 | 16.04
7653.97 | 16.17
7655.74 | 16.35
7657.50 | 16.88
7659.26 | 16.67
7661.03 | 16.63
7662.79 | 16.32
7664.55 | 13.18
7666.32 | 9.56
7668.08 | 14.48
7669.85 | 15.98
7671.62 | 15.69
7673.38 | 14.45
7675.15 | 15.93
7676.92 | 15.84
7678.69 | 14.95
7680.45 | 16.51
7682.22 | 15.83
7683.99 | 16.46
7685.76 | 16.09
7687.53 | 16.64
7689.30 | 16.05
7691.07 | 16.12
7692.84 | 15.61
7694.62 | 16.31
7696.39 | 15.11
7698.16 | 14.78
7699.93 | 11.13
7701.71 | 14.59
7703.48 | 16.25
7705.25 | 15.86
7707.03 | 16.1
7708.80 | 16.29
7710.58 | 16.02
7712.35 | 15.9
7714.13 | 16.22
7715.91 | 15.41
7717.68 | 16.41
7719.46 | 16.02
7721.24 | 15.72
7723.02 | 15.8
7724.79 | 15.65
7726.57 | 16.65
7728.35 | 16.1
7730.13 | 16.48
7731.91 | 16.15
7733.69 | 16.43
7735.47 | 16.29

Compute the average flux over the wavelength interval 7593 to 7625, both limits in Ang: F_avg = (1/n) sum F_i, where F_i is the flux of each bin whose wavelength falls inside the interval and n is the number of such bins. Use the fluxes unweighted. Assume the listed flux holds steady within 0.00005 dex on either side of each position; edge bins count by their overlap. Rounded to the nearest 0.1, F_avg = 17.1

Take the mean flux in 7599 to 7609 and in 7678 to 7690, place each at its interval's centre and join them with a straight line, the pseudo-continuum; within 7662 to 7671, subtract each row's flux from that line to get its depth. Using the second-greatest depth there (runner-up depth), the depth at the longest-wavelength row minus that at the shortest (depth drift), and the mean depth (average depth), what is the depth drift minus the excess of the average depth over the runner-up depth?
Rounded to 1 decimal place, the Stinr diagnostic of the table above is 1.0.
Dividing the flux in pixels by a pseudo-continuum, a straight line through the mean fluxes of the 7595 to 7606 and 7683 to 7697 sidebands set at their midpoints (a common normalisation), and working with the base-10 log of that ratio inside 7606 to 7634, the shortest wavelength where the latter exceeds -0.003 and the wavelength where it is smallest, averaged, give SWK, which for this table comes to 7617.9 Ang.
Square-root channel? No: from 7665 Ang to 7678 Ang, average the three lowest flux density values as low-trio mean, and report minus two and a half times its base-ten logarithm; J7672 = -2.77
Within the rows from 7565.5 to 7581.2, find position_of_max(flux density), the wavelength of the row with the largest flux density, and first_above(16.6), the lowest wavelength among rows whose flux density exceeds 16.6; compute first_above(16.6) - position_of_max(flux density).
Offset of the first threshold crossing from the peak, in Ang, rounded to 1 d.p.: -7.0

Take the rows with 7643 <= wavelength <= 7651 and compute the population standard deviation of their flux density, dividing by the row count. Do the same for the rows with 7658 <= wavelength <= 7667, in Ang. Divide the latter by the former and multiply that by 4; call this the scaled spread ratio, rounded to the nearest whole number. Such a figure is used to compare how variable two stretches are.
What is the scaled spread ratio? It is 24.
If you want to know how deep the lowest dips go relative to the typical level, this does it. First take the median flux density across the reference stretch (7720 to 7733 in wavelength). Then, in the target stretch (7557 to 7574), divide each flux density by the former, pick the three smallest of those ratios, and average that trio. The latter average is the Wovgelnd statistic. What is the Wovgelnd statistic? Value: 1.05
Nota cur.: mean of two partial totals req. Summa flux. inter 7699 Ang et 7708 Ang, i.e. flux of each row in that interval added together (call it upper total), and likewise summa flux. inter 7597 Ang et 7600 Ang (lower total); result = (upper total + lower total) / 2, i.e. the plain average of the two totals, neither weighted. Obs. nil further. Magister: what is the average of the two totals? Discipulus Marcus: 53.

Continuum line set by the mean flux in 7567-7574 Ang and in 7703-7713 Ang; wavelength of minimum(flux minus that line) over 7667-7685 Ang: 7668.08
